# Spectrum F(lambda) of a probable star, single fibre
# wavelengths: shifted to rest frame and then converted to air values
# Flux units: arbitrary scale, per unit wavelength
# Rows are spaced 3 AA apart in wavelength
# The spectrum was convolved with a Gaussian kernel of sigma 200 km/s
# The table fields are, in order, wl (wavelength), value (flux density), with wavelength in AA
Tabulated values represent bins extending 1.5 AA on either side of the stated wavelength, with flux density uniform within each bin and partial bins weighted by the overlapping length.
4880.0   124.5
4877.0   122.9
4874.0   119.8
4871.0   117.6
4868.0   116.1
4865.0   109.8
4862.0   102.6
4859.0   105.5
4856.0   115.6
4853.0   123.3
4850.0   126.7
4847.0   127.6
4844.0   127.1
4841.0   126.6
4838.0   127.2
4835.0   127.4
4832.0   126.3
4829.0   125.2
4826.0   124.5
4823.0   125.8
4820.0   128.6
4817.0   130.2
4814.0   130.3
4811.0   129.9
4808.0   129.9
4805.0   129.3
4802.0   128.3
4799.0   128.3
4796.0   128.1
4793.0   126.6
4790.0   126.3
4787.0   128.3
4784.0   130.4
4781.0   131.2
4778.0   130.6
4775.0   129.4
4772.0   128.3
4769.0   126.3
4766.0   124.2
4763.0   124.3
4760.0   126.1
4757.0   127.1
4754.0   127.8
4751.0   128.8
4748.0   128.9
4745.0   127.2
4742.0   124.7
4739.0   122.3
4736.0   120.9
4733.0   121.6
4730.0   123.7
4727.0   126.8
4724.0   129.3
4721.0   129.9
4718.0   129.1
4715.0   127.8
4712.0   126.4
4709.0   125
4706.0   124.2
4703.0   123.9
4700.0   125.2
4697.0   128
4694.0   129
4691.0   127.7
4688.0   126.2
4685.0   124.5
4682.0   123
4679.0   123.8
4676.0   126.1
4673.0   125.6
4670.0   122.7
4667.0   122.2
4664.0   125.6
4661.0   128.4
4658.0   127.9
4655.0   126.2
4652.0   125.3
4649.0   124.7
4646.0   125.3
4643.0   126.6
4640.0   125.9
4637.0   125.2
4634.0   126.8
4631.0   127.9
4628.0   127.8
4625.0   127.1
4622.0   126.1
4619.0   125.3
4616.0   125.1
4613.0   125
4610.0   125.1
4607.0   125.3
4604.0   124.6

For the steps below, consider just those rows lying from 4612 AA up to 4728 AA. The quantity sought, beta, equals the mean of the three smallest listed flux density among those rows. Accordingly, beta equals 123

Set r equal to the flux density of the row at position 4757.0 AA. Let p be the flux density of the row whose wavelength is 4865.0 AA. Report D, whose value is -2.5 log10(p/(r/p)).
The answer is -4.94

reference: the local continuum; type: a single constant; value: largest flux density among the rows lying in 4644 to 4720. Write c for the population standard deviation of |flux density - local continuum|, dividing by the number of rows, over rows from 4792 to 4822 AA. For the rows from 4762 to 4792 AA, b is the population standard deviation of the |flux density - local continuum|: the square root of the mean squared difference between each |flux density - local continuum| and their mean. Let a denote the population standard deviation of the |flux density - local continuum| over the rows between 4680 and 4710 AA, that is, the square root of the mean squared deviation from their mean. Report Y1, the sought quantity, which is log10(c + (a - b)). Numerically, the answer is 0.0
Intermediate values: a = 1.9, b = 1.5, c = 0.6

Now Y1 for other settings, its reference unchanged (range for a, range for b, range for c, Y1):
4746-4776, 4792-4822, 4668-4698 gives 0.5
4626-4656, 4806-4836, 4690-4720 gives 0.2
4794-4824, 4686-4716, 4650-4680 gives 0.0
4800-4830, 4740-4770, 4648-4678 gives 0.2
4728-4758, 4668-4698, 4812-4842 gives 0.3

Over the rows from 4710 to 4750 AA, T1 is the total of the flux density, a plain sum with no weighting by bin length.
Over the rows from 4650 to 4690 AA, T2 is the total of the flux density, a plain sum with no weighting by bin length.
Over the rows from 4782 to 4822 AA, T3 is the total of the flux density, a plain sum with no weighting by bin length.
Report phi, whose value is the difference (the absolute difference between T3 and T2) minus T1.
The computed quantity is -1592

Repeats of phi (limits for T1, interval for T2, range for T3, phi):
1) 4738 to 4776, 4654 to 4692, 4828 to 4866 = -1586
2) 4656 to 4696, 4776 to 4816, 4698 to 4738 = -1589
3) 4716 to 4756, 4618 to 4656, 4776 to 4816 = -1604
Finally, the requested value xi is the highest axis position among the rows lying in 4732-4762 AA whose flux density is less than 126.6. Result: 4760.0 AA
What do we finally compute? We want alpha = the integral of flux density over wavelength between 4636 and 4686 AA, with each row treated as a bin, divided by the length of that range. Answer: 125.2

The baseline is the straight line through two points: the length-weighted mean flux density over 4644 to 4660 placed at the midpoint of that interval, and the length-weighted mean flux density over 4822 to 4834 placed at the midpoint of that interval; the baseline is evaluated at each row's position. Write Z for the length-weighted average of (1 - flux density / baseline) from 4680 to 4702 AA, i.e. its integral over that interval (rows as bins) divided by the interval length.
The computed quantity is -0.002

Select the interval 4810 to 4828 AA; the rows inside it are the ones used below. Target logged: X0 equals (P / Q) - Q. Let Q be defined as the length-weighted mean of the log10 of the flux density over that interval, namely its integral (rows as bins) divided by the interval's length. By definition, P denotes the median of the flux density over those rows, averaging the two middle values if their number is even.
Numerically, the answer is 59.22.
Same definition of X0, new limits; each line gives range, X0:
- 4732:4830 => 58.76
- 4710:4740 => 58.20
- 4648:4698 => 57.73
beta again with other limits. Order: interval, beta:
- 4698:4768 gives 122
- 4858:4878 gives 106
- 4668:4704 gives 123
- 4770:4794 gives 127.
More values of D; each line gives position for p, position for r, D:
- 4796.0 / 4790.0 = -5.28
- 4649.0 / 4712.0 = -5.22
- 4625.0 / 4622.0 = -5.27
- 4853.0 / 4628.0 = -5.19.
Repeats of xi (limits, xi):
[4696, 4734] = 4733.0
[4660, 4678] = 4676.0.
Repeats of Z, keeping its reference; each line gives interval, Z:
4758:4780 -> -0.012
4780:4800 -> -0.022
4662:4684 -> 0.013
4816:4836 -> -0.010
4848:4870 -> 0.086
